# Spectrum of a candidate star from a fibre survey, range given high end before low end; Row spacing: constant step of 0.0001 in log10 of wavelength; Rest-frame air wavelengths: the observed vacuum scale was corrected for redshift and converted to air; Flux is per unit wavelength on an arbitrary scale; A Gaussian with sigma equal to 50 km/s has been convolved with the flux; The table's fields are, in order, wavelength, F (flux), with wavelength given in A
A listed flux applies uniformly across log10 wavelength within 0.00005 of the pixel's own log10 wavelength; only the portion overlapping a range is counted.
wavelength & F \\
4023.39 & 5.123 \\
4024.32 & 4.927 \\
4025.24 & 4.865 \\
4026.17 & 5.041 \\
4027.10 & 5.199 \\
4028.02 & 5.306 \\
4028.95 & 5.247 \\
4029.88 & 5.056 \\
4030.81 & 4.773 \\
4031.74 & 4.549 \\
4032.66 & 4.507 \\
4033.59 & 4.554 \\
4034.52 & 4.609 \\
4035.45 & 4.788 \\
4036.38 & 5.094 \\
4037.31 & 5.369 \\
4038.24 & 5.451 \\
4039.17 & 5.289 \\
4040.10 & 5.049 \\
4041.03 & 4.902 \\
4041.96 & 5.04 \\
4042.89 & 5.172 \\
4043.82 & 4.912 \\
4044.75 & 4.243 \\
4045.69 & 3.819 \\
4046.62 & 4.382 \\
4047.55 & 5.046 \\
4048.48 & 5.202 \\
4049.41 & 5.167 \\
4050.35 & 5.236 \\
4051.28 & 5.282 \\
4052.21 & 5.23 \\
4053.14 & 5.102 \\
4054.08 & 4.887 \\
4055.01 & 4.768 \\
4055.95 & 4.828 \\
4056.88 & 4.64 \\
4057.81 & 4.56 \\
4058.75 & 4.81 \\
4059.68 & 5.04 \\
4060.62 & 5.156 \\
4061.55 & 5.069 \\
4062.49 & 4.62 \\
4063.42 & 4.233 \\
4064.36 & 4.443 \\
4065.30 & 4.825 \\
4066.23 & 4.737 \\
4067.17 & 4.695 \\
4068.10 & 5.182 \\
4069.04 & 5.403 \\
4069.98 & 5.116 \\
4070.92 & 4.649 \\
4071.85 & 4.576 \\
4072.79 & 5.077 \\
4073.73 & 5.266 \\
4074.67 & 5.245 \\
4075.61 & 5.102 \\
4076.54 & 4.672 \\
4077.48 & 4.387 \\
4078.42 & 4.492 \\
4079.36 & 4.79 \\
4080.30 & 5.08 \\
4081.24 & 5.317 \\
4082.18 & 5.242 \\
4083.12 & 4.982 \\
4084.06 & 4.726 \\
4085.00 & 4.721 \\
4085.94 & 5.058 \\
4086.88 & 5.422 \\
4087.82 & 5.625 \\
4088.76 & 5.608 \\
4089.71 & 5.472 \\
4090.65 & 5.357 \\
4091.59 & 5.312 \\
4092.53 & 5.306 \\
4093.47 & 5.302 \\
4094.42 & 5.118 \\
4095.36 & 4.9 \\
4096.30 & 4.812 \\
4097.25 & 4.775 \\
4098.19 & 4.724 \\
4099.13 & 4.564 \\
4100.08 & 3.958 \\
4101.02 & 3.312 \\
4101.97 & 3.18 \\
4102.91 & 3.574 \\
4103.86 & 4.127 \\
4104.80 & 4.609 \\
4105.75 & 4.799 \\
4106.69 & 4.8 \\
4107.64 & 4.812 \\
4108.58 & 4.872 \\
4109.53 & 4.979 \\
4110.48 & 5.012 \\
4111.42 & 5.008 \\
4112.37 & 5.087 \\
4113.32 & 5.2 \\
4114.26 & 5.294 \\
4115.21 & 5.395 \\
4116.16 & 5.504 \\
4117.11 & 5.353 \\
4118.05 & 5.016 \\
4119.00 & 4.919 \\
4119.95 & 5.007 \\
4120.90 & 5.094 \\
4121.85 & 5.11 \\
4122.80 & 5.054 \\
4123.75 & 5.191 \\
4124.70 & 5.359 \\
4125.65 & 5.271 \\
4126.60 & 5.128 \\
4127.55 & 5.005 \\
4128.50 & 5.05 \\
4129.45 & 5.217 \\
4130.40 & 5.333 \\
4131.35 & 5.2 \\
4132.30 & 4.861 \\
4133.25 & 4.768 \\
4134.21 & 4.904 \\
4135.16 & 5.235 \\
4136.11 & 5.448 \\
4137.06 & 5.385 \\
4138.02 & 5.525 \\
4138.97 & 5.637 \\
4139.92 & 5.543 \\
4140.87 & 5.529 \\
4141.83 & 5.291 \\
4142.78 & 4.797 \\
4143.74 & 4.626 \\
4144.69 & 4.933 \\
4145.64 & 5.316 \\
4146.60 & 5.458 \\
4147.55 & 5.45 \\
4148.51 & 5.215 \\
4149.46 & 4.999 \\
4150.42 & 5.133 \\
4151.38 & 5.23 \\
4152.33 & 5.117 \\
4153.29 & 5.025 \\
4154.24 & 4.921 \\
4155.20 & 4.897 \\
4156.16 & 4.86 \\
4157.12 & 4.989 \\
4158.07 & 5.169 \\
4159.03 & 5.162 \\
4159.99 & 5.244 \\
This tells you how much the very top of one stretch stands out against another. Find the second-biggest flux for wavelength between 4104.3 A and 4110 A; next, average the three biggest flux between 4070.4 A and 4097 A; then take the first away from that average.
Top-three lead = 0.7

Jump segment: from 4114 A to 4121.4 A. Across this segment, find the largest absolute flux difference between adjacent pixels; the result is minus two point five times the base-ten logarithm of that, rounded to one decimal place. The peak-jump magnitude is 1.2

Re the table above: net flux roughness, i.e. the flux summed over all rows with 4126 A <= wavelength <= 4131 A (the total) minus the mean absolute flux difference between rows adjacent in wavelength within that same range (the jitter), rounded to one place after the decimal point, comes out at 25.6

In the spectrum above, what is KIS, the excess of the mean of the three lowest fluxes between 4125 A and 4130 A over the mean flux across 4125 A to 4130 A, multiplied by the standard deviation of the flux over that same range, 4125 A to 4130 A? -0.01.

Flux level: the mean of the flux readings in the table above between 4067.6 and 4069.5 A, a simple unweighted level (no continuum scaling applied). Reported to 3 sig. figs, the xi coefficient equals 5.29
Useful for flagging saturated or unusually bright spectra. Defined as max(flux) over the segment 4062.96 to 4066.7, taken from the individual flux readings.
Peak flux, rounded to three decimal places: 4.825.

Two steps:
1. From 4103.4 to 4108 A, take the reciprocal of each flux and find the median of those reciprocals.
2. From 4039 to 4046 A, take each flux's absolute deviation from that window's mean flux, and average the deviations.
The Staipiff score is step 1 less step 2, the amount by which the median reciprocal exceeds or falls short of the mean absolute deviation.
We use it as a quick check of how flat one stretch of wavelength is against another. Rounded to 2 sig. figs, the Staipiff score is -0.18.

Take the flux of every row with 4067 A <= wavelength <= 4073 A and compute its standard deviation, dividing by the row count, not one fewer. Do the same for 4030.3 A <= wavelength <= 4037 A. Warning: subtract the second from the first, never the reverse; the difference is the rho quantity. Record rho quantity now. 0.10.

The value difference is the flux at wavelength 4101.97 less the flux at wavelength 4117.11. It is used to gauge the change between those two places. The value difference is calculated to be -2.2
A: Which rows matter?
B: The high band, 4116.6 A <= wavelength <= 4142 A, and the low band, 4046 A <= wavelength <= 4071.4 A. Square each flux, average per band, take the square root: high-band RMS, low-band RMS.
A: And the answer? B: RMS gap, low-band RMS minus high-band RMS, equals -0.30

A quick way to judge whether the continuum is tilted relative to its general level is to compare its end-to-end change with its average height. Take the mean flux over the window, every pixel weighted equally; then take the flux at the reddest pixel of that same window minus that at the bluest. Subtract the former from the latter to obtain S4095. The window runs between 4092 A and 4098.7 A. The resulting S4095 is -5.6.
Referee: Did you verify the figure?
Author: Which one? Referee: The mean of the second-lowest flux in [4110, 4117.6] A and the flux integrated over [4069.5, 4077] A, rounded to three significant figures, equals 21.1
